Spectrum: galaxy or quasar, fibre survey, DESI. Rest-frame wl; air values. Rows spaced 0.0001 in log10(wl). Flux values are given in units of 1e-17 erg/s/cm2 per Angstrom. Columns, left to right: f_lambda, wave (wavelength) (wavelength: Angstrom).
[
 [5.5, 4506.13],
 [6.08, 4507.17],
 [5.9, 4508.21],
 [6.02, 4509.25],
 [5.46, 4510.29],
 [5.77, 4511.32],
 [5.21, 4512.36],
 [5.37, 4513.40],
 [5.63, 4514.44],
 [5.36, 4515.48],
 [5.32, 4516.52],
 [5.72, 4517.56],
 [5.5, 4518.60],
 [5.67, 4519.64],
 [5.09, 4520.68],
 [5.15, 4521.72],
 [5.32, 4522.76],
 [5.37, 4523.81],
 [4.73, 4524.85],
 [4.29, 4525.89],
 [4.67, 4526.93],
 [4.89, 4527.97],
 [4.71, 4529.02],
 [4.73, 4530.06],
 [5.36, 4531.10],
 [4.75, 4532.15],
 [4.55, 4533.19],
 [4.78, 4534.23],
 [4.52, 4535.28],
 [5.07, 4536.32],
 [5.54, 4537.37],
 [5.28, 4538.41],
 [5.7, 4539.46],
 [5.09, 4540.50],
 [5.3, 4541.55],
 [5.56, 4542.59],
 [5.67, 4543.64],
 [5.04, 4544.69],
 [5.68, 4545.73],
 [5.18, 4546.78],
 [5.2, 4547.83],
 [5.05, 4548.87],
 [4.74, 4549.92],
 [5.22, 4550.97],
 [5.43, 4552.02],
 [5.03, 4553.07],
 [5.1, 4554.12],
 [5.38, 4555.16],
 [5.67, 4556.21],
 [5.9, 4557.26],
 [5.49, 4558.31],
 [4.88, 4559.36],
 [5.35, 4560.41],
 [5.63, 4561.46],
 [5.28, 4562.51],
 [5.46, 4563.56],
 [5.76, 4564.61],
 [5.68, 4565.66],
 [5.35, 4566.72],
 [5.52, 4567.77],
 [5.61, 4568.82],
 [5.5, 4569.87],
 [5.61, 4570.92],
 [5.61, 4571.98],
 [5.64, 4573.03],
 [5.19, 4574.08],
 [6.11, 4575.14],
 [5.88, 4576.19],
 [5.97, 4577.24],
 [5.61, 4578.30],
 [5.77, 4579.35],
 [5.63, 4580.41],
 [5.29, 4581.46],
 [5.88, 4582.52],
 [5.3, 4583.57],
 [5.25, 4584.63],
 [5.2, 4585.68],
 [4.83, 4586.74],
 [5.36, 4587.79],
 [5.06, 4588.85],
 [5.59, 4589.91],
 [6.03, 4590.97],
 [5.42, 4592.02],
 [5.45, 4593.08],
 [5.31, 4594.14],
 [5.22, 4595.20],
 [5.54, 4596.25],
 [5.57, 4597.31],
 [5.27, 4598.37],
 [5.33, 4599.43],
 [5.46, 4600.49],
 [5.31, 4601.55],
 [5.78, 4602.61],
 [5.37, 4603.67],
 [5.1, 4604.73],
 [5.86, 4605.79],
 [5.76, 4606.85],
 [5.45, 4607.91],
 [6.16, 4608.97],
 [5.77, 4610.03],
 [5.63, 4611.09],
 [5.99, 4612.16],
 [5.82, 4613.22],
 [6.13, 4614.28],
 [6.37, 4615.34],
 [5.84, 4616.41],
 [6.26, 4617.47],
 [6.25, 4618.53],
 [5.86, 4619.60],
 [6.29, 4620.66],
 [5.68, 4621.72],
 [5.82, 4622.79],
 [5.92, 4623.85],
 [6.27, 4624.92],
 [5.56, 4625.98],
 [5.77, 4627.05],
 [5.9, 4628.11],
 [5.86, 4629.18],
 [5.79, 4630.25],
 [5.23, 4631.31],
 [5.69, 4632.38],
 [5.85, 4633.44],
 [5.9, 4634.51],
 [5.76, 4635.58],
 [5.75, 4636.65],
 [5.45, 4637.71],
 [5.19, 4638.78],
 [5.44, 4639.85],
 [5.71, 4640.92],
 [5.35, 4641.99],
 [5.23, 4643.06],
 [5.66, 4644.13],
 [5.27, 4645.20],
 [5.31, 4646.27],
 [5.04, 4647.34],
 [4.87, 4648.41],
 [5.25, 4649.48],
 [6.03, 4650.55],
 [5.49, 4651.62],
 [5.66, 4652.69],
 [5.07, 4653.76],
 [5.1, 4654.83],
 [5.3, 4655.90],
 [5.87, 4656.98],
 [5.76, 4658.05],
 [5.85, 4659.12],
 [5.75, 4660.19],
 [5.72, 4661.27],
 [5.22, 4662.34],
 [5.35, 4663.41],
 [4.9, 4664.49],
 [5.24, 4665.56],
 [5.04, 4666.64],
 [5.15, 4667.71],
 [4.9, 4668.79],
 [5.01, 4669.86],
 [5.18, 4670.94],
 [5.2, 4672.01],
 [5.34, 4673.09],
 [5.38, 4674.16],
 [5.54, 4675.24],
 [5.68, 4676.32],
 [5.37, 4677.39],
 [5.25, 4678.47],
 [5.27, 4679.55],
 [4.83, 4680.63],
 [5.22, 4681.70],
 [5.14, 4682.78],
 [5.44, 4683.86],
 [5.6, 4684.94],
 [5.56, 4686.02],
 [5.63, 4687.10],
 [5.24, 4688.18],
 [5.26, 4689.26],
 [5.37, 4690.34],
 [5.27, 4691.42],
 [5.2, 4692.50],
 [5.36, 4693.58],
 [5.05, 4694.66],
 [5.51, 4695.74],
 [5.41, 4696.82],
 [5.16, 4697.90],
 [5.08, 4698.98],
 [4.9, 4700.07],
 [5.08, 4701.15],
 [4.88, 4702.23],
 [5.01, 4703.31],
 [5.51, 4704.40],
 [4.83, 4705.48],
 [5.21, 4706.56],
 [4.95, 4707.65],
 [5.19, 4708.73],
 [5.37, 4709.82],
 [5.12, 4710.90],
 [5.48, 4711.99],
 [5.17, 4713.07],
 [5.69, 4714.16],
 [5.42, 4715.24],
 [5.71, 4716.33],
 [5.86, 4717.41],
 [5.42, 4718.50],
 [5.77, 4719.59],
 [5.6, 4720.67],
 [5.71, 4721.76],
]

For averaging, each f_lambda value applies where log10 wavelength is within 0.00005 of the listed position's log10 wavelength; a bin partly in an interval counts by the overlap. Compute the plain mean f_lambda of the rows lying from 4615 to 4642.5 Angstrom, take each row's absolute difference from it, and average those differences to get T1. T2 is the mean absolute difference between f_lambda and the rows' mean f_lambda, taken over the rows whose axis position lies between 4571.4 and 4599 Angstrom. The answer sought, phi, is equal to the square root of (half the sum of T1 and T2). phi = 0.494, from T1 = 0.23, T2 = 0.257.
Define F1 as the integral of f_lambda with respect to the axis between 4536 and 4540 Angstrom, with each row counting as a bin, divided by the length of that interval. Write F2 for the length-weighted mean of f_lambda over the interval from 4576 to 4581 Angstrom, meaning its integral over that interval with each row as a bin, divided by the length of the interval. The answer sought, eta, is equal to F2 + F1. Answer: 11.2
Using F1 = 5.4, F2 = 5.76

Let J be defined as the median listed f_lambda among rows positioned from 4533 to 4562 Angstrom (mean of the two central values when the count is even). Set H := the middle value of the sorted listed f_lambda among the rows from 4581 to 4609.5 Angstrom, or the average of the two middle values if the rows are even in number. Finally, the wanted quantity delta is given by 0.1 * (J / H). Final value 0.098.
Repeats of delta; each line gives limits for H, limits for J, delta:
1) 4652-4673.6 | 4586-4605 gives 0.103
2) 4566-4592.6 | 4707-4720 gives 0.097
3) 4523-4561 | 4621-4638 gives 0.112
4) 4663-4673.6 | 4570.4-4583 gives 0.109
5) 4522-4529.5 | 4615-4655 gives 0.121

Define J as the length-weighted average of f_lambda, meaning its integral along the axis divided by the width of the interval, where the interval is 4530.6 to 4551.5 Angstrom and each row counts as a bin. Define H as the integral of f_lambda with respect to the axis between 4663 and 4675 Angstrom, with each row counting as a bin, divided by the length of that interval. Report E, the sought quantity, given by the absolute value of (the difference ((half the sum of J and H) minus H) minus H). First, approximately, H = 5.2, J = 5.16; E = 5.2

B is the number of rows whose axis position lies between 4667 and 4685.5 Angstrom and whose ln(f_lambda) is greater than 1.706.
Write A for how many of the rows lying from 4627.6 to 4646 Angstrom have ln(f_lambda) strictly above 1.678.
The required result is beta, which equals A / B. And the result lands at 4.0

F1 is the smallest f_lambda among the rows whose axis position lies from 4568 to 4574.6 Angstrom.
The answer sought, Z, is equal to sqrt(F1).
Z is 2.28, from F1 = 5.19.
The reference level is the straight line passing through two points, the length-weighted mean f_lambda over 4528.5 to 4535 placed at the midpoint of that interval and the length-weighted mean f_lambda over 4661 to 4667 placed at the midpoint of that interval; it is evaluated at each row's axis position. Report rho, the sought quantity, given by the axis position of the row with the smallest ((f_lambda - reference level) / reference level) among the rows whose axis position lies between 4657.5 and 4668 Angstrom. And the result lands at 4664.49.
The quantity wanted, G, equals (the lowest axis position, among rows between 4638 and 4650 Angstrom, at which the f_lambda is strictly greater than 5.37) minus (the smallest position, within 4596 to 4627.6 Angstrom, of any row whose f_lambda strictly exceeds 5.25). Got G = 43.6 Angstrom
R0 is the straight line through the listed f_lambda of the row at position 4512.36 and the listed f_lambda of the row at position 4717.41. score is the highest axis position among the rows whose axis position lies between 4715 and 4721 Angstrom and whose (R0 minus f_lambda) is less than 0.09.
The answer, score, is 4717.41 Angstrom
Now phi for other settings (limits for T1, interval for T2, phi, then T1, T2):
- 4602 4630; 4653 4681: 0.481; 0.22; 0.239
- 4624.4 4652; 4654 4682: 0.507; 0.28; 0.234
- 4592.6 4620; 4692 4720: 0.520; 0.30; 0.240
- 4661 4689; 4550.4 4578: 0.458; 0.19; 0.228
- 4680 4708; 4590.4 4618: 0.495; 0.19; 0.295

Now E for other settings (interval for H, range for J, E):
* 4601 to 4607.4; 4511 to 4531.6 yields 5.7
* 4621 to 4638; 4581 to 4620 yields 5.9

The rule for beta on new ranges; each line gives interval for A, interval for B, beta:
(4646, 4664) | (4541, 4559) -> 1.6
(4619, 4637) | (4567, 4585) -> 1.3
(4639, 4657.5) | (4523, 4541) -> 3.5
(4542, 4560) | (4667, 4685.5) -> 2.7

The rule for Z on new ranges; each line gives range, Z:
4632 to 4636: 2.39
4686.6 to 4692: 2.29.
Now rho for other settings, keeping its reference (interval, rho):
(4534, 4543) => 4535.28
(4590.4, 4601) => 4595.20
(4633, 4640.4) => 4638.78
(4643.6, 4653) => 4648.41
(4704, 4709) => 4705.48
